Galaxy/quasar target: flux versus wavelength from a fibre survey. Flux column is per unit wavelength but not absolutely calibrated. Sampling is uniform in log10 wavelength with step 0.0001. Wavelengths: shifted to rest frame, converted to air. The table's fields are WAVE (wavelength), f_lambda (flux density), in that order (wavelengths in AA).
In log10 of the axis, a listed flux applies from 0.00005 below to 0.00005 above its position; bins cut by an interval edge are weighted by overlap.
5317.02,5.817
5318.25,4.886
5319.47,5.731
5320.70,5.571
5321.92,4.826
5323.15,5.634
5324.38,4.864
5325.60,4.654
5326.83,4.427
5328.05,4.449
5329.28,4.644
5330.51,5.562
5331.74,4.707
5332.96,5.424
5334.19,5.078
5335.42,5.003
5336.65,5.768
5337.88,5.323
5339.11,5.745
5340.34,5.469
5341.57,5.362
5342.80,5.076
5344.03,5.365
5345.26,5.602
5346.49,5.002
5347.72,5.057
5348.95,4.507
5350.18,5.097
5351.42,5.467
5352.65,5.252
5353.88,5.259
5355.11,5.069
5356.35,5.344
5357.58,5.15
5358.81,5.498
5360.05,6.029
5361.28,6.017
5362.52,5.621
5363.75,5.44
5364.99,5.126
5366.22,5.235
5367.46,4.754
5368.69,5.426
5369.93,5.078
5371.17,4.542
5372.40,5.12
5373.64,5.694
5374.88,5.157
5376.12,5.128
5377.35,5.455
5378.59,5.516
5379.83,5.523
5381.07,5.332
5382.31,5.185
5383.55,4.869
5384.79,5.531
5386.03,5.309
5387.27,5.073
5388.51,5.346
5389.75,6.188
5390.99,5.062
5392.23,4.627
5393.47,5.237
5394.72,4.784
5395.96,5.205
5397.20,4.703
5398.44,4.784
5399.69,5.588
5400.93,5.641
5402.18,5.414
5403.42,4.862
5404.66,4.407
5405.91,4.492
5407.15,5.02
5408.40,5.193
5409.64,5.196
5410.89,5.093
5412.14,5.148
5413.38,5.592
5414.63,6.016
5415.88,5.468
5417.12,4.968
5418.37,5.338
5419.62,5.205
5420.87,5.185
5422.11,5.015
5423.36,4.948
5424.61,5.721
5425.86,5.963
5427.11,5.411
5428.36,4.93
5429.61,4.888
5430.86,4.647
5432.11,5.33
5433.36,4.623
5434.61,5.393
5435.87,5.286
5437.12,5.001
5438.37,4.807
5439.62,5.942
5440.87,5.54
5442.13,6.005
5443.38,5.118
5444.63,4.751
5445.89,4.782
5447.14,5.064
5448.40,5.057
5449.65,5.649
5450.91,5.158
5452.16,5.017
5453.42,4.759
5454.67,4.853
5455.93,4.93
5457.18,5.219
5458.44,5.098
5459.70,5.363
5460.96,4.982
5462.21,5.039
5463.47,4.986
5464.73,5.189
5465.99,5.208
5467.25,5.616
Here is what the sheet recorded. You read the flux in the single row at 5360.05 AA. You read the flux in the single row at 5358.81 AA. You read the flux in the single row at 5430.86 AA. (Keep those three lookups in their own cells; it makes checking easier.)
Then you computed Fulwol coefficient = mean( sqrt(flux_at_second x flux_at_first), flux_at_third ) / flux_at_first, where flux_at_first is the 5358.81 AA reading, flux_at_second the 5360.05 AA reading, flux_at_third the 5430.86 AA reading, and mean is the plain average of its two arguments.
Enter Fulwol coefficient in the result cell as 0.95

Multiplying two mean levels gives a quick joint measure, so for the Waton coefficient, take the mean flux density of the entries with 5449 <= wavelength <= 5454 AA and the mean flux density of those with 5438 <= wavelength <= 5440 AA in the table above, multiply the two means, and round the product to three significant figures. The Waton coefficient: 27.7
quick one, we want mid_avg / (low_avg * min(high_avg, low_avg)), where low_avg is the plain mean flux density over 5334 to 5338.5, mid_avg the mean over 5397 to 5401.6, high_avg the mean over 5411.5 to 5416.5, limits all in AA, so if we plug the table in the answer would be 0.185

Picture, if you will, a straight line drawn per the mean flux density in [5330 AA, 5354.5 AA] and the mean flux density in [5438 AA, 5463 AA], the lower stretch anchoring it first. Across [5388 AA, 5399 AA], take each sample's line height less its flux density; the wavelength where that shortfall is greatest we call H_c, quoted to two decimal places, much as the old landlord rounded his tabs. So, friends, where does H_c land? 5392.23 AA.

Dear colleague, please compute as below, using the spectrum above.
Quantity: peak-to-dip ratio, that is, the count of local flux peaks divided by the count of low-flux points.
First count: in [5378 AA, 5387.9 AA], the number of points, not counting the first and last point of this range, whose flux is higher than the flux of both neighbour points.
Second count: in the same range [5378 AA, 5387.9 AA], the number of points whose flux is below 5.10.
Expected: 1.0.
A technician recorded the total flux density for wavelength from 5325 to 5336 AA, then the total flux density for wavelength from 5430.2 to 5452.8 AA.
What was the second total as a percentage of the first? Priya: 212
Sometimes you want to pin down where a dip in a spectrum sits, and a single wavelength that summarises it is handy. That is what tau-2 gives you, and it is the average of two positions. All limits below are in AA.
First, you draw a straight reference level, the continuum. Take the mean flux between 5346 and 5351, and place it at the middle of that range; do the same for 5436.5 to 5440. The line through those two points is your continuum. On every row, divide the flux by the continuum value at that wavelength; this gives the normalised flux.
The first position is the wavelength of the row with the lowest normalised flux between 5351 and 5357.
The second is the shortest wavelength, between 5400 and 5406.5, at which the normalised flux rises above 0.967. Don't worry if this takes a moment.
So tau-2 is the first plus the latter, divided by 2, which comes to 5378.0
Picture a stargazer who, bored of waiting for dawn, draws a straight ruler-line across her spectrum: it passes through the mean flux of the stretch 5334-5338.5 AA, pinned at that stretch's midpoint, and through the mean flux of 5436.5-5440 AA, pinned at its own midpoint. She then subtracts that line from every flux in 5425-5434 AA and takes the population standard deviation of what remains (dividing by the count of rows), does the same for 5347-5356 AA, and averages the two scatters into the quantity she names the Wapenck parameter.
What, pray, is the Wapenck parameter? 0.36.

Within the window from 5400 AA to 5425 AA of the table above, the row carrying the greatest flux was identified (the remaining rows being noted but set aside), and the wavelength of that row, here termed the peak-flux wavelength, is 5414.63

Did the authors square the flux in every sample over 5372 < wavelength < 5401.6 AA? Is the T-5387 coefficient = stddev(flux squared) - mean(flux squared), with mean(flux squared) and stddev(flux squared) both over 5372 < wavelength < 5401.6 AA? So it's -23.9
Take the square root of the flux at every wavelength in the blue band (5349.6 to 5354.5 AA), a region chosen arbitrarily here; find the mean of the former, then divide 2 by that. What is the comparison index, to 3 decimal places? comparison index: 0.871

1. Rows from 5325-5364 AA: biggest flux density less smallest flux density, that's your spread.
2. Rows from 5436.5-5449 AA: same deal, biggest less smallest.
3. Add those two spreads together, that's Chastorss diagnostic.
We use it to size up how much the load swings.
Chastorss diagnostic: 2.86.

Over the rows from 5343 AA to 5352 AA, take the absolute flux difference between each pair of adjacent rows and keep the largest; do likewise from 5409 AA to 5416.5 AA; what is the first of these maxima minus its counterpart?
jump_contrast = 0.1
